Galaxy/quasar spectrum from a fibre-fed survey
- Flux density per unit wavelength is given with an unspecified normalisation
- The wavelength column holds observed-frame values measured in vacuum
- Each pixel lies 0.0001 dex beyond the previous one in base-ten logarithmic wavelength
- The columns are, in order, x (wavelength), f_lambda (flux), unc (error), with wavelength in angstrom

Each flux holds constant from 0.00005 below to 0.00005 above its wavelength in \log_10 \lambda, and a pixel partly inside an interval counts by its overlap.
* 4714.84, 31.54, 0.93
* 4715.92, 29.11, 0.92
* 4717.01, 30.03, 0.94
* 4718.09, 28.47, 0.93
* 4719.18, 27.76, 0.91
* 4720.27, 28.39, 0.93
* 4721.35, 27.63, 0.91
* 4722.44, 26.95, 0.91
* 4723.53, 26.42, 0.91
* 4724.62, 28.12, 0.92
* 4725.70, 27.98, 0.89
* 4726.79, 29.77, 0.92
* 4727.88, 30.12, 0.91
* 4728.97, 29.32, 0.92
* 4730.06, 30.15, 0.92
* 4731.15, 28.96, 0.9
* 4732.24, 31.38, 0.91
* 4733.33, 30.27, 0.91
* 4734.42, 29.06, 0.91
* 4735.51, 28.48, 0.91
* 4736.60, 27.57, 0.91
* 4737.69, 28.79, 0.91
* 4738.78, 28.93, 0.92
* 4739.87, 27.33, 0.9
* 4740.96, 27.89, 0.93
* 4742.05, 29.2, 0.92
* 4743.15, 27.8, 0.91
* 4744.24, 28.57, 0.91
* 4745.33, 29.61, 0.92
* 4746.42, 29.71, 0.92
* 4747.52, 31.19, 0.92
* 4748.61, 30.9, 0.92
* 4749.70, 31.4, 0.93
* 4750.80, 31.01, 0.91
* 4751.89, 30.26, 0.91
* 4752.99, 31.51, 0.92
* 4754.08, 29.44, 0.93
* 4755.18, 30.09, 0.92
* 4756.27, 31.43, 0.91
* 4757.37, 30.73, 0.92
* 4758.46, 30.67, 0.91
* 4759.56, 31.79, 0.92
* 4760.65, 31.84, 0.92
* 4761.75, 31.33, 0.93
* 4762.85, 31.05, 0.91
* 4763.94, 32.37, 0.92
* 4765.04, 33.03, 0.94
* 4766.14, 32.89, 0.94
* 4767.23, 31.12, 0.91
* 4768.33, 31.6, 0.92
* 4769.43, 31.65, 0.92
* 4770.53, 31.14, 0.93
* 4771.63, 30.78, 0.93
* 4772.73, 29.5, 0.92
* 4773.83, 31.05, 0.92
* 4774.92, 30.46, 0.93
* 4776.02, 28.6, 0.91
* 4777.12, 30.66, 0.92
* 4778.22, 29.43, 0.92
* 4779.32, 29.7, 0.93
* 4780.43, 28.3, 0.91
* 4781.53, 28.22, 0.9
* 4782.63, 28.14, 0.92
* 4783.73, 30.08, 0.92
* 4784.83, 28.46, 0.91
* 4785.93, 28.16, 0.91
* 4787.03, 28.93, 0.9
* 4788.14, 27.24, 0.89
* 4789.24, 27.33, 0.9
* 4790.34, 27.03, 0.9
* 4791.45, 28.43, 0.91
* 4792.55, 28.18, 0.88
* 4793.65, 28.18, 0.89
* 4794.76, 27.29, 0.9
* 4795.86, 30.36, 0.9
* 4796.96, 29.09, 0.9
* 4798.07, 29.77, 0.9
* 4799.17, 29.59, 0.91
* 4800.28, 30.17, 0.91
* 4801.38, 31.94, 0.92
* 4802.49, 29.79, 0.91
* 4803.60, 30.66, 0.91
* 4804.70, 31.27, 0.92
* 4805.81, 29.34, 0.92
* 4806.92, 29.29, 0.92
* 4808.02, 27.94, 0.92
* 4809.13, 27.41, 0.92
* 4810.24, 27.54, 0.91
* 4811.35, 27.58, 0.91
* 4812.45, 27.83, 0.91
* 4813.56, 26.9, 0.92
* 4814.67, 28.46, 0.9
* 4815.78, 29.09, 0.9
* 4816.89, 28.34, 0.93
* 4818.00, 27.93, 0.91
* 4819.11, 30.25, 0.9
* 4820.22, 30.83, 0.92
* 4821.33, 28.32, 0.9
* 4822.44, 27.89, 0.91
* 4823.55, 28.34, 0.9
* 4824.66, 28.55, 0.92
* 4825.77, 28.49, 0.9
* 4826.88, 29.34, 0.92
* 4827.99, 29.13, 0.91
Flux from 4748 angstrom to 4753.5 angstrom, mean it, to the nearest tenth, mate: 31.0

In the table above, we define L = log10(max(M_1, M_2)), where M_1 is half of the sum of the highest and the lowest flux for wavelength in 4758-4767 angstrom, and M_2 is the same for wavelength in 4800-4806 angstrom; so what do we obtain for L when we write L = 1.503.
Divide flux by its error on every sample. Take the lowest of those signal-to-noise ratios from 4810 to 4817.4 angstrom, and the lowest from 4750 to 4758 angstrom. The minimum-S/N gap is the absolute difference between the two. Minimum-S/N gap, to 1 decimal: 2.4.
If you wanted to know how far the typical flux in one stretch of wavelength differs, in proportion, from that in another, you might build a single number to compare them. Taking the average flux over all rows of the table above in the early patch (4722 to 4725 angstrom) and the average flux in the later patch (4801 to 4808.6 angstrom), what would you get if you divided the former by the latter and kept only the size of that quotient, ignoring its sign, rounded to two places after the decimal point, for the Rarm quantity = 0.90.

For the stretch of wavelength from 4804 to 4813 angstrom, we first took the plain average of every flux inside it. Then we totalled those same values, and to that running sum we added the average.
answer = 257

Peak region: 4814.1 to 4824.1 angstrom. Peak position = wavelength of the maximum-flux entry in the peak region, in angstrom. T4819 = 4820.22 angstrom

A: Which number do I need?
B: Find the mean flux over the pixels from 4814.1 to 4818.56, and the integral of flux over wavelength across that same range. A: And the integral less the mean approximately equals 98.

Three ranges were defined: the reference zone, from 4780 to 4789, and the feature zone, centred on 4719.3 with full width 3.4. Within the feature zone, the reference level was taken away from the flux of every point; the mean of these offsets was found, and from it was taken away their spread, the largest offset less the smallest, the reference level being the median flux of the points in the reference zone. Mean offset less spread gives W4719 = -0.8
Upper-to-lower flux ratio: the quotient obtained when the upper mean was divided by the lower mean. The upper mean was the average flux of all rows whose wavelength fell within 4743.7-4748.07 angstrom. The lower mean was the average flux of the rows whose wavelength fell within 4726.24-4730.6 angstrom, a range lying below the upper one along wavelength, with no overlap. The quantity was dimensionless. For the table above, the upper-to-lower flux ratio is 1.00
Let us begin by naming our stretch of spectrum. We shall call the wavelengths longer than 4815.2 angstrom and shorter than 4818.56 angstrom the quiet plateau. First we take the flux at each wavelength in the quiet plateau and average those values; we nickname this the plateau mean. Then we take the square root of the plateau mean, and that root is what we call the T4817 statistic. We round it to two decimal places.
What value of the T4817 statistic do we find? 5.33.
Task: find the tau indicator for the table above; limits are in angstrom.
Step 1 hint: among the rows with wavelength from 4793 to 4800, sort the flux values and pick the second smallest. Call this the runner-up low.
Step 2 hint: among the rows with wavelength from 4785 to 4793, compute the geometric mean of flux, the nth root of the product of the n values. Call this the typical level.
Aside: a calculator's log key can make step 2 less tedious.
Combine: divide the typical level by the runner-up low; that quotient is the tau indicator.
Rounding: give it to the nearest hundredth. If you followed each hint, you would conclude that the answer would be 0.99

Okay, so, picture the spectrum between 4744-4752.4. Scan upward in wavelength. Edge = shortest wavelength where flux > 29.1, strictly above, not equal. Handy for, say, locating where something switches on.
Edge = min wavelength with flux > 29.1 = 4745.33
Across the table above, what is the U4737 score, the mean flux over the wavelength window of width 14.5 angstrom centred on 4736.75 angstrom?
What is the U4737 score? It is 28.9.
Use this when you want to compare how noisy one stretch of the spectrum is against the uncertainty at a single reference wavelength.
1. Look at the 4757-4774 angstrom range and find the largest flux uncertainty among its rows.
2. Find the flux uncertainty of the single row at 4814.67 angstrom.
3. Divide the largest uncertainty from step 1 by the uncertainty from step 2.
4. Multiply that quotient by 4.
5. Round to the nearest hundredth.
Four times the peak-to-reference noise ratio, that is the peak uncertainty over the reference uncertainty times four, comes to 4.18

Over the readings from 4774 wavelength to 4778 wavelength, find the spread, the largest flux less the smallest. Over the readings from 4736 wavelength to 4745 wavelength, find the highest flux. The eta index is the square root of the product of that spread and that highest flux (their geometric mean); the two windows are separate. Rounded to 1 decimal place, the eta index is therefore 7.8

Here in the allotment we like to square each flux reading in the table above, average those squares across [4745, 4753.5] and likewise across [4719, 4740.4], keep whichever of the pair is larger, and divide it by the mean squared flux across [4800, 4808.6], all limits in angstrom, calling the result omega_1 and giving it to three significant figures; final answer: 1.04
